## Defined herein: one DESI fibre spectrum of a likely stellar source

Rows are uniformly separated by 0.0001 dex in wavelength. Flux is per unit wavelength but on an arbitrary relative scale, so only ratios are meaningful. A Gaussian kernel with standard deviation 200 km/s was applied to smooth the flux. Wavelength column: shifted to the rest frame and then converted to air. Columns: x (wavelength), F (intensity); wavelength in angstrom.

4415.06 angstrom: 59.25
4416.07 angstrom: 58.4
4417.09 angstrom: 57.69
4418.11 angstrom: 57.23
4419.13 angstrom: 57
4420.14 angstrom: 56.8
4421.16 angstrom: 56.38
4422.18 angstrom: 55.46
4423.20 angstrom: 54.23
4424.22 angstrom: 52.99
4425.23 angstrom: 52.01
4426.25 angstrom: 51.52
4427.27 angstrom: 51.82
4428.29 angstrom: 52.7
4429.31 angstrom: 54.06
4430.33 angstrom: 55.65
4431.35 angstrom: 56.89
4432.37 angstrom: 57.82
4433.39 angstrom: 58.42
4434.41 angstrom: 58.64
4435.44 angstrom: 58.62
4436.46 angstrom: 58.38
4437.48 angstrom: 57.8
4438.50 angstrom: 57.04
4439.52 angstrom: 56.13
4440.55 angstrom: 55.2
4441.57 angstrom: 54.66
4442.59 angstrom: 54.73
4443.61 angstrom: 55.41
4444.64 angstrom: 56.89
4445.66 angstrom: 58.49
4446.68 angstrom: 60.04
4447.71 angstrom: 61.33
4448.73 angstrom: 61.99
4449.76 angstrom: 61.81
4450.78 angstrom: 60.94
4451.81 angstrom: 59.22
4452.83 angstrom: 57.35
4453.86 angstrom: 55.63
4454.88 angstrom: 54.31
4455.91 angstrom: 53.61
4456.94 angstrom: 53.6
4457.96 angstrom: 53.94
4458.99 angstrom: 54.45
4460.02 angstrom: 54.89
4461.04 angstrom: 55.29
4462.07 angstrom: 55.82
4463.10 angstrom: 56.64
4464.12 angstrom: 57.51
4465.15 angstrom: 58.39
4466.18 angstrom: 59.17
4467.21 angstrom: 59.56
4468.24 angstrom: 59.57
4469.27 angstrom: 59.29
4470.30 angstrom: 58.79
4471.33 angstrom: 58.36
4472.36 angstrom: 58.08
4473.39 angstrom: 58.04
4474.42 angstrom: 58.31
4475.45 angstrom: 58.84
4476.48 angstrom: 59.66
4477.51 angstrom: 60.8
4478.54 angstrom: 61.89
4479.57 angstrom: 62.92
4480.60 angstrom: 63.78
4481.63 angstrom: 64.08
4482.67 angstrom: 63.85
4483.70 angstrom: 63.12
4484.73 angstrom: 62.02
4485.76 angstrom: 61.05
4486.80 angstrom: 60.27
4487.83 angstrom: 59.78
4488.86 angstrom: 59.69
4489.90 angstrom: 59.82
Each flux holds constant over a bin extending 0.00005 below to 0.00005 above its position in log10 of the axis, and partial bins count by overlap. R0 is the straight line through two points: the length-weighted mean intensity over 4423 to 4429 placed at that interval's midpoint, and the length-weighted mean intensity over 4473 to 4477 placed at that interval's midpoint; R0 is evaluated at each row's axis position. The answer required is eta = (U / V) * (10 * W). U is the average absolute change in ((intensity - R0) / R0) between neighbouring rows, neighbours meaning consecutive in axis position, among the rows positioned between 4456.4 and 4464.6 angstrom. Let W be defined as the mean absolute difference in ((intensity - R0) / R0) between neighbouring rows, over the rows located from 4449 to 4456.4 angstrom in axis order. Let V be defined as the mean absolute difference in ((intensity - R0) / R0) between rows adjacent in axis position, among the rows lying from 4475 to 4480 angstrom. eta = 0.14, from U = 0.008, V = 0.015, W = 0.027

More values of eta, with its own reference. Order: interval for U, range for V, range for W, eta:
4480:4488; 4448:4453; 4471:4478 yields 0.04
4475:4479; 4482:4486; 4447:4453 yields 0.17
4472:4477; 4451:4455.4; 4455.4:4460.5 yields 0.01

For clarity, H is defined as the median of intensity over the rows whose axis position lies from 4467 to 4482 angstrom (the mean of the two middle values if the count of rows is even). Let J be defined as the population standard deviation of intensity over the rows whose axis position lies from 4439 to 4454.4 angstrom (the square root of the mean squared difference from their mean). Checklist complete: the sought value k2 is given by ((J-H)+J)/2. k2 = -27.2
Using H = 60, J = 2.6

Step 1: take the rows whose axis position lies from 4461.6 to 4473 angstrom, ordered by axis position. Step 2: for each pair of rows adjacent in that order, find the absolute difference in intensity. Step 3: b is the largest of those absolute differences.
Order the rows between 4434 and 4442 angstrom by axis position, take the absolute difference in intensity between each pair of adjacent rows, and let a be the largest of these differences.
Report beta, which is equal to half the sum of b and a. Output 0.9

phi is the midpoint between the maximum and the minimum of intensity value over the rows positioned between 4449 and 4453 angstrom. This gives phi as 59.6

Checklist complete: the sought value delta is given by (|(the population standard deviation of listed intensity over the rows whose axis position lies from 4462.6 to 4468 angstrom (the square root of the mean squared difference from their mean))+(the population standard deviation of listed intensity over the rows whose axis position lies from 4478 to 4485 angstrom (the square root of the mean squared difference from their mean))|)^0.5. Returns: 1.4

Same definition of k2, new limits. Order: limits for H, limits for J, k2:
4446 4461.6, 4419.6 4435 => -25.4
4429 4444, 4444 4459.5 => -25.4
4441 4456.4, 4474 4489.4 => -26.8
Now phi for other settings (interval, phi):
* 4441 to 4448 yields 58.0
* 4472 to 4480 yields 60.5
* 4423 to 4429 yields 52.9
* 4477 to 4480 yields 61.9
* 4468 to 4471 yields 59.2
